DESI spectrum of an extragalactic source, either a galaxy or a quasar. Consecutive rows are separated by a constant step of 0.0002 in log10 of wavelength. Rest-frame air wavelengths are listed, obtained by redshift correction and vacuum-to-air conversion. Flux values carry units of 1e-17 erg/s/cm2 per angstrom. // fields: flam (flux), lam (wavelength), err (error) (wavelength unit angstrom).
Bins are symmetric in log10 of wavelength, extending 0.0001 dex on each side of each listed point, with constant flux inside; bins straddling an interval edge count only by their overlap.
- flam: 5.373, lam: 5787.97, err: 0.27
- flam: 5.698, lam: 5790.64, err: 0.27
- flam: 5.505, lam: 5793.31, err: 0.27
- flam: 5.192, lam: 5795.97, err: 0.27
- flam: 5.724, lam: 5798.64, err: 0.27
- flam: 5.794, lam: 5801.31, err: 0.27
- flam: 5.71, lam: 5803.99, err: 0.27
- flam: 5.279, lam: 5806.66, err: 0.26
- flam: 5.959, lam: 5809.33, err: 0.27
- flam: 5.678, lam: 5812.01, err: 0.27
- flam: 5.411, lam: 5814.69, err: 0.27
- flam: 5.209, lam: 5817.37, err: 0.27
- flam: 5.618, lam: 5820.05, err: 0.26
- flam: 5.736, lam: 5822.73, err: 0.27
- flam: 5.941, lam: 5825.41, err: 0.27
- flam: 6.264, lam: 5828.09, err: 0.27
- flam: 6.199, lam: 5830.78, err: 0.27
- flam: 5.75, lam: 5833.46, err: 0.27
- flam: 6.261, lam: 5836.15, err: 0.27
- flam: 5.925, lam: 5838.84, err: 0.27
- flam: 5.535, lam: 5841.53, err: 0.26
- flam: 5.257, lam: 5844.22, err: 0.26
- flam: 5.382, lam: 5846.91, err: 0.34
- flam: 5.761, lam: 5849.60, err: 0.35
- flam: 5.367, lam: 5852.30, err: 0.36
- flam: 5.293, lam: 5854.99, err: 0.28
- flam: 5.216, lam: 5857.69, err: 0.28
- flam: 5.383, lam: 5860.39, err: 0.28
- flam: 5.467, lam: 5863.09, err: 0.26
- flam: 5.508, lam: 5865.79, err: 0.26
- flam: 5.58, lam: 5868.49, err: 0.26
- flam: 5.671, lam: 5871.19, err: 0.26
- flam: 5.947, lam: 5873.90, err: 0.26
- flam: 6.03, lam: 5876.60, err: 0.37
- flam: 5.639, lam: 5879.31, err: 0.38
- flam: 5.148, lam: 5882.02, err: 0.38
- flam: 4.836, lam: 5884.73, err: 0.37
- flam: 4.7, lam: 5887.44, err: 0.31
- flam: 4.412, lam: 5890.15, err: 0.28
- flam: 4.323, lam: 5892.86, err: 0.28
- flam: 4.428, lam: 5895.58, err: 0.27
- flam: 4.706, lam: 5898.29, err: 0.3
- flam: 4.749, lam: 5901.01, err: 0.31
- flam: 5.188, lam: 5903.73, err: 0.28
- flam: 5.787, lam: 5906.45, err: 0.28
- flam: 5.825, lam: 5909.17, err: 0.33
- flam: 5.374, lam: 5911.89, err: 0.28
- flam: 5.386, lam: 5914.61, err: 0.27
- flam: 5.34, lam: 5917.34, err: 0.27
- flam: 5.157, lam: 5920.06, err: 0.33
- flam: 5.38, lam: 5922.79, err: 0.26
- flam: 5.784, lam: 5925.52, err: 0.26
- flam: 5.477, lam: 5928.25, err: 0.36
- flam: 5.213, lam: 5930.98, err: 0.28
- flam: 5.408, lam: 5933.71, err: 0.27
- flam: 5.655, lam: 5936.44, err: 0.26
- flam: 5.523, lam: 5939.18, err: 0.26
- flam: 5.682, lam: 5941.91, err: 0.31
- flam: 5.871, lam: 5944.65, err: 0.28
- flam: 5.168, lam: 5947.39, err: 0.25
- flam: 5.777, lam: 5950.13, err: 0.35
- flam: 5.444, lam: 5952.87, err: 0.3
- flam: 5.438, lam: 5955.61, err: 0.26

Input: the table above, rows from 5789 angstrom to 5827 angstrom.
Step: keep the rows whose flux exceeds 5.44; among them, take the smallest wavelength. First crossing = 5790.64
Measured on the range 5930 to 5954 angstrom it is 5936.44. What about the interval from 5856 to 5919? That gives 5863.09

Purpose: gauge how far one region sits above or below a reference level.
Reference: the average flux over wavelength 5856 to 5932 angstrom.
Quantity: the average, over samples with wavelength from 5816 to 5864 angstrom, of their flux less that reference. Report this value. 0.37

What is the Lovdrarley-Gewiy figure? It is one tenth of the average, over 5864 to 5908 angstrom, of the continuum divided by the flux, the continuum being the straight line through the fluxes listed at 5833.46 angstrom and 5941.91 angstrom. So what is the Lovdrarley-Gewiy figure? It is 0.112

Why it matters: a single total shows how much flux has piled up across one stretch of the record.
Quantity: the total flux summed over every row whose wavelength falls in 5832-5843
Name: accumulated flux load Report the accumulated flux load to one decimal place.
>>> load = 23.5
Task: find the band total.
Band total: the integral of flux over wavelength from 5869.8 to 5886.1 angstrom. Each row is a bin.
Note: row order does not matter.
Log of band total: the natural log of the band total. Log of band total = 4.50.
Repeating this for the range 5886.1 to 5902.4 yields 4.31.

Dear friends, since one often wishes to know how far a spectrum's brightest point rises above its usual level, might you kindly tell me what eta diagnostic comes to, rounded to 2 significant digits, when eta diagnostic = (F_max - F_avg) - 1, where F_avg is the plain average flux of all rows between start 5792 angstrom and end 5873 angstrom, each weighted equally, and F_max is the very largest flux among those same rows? -0.36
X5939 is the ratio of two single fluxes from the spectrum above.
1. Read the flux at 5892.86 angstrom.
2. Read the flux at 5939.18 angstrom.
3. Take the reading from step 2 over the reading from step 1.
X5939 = 1.28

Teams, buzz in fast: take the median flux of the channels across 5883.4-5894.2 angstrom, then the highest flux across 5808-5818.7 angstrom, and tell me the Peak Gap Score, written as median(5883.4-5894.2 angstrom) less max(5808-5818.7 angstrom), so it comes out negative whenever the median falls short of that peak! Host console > -1.4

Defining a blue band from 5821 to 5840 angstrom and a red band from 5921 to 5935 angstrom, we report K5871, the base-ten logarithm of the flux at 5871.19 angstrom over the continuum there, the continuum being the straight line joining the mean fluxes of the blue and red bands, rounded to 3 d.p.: -0.008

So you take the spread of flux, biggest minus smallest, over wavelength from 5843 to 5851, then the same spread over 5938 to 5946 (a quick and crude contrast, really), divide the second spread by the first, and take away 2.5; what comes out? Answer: -1.81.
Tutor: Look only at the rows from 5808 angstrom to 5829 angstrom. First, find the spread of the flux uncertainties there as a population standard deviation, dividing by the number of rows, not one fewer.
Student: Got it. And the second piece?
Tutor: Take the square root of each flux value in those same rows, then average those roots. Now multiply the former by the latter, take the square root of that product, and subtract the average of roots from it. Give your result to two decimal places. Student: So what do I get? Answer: -2.30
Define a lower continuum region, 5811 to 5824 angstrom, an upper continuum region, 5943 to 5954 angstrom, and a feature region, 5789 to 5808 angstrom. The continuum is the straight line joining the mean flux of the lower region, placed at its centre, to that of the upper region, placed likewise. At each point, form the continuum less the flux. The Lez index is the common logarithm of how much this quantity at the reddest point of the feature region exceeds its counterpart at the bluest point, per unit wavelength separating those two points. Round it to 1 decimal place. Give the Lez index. -1.6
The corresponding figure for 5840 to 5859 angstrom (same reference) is -1.7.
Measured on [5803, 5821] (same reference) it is -2.2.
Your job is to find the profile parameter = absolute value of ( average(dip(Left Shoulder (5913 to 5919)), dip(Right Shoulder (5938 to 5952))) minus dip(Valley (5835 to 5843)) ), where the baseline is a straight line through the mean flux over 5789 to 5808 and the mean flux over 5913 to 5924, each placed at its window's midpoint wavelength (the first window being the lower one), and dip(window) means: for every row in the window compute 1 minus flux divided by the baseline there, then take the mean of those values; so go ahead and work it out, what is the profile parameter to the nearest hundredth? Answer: 0.04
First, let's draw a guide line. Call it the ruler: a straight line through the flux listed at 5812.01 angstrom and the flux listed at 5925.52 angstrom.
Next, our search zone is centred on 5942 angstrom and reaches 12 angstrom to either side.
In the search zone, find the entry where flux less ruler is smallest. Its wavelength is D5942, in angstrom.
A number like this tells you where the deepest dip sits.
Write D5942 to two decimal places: 5947.39 angstrom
